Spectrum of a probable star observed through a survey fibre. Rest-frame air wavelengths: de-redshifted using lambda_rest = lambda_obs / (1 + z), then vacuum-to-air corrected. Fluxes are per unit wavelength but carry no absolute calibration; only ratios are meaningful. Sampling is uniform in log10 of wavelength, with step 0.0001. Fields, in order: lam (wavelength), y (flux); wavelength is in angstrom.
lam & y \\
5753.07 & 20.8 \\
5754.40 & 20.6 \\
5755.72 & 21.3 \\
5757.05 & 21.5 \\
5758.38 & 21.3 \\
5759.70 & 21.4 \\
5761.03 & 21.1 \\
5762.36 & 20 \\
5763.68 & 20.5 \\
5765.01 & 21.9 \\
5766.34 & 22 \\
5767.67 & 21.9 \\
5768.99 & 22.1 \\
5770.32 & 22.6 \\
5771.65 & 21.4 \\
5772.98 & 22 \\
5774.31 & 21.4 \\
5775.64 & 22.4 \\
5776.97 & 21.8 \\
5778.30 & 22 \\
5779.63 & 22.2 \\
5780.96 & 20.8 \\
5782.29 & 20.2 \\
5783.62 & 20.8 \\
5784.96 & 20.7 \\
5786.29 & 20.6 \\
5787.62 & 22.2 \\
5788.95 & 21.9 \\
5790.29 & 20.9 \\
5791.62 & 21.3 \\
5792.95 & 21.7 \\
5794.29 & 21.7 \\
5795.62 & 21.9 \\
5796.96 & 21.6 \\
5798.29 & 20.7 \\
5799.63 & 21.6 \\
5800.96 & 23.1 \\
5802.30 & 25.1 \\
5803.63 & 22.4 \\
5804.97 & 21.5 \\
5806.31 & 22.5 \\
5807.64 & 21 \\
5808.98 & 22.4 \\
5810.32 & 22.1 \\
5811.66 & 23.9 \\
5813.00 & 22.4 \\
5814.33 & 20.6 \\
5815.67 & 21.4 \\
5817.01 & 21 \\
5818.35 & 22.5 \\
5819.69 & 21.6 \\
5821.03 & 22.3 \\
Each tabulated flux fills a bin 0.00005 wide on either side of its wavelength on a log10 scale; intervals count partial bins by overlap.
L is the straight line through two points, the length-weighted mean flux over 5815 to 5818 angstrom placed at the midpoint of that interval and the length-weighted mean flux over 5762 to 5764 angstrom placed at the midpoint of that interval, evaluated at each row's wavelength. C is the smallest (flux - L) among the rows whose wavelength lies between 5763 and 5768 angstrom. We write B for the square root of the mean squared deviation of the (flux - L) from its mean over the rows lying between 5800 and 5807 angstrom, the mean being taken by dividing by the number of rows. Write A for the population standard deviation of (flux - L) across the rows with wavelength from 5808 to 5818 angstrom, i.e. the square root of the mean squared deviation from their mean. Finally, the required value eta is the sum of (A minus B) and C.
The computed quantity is 0.0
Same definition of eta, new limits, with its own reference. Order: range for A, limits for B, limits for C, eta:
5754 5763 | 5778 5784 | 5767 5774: 0.6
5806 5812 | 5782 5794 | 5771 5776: 1.2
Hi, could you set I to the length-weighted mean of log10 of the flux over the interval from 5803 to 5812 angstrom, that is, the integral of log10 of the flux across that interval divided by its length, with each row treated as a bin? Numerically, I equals 1.35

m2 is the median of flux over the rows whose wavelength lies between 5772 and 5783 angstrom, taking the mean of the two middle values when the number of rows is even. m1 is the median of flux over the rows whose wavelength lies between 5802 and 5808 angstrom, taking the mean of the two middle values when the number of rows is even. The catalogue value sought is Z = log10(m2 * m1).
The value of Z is 2.69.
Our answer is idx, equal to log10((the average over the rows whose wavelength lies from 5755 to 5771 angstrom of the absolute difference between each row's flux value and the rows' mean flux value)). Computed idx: -0.27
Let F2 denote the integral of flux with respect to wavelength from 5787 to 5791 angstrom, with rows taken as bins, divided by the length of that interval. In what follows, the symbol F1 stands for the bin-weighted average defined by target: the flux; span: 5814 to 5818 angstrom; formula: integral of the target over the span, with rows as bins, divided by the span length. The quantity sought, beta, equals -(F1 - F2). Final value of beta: 0.5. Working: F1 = 21.1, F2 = 21.7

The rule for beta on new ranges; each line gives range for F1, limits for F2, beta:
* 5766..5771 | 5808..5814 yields 0.3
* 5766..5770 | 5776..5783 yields -0.6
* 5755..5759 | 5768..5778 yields 0.6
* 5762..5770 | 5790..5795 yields -0.1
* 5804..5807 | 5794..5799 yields -0.6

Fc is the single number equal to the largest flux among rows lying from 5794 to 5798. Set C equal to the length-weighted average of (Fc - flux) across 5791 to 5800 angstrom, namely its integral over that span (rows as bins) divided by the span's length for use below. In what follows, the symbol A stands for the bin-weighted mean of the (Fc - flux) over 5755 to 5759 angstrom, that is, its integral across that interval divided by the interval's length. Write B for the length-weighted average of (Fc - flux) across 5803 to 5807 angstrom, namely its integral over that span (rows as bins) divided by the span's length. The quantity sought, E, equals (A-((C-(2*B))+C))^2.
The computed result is 0.5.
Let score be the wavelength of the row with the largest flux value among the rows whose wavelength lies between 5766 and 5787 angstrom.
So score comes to 5770.32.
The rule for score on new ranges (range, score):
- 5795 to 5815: 5802.30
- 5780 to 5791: 5787.62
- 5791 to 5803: 5802.30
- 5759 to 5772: 5770.32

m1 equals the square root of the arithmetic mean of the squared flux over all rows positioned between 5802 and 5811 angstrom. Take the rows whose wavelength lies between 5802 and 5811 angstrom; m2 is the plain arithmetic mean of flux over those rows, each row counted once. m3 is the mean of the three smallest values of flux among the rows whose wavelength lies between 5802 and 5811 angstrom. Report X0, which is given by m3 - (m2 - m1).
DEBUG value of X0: 21.6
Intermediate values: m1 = 22.5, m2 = 22.4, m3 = 21.5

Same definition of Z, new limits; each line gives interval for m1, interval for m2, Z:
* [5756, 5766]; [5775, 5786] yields 2.66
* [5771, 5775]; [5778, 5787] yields 2.65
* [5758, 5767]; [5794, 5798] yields 2.66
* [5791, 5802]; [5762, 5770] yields 2.68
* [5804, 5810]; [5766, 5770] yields 2.68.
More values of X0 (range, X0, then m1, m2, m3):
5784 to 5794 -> 20.7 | 21.3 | 21.3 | 20.7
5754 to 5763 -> 20.6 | 21.0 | 21.0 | 20.6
